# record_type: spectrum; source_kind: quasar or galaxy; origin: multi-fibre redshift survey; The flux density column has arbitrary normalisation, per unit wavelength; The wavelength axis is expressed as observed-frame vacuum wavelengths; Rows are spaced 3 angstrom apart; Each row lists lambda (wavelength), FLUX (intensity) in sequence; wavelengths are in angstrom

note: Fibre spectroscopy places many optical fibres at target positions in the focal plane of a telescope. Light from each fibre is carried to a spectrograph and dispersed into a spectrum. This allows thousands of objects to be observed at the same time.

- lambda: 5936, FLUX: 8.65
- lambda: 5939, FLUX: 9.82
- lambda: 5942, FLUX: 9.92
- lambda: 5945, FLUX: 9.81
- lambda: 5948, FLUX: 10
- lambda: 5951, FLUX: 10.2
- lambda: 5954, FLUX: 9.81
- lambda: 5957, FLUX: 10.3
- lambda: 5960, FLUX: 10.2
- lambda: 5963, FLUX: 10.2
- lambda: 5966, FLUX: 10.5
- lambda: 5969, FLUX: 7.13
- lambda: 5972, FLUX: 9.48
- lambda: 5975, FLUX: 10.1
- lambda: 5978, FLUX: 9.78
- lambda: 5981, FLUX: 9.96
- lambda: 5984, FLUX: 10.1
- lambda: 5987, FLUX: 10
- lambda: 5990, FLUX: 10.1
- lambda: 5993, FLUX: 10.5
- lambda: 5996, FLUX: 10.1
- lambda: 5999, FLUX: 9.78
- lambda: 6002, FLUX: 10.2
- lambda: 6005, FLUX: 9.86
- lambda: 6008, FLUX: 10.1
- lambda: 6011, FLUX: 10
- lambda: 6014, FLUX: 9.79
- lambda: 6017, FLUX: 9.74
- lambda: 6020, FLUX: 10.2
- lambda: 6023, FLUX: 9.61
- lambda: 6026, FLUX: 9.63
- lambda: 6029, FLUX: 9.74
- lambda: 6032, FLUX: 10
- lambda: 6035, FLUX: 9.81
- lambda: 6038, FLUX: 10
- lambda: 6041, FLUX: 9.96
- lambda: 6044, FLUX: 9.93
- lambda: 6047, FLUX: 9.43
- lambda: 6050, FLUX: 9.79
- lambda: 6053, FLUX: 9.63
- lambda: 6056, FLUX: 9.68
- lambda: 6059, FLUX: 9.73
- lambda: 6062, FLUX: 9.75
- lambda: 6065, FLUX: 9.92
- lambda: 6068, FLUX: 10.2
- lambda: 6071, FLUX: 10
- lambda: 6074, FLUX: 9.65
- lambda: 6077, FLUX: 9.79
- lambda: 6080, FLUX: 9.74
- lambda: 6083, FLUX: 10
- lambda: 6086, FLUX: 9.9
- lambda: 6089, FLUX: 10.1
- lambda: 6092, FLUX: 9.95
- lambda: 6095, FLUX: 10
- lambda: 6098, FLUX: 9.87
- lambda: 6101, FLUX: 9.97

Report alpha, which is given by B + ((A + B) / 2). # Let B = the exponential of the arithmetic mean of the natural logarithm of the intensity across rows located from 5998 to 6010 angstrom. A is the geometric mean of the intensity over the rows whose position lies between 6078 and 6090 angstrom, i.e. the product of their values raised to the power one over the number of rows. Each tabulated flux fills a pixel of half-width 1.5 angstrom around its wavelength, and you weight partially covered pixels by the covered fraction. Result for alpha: 19.9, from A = 9.9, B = 10.0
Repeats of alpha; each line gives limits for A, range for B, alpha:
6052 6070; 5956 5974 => 19.2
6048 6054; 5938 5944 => 19.7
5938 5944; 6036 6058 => 19.6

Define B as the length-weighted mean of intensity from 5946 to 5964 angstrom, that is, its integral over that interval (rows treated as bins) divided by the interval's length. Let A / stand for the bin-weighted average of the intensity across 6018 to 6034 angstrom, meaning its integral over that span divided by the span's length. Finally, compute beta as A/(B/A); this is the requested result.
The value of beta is 9.6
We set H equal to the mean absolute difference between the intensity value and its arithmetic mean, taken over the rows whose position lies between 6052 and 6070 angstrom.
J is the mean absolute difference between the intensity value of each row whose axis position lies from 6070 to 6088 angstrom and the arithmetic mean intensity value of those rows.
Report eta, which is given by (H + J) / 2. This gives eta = 0.141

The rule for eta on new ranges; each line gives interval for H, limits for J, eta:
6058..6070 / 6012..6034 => 0.161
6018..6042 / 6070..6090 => 0.153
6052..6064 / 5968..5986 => 0.404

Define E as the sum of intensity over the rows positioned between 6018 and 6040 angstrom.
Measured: 69.0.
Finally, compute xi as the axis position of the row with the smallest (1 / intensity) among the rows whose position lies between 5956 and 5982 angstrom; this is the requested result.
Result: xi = 5966 angstrom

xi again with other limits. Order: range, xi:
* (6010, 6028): 6020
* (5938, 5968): 5966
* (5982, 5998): 5993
